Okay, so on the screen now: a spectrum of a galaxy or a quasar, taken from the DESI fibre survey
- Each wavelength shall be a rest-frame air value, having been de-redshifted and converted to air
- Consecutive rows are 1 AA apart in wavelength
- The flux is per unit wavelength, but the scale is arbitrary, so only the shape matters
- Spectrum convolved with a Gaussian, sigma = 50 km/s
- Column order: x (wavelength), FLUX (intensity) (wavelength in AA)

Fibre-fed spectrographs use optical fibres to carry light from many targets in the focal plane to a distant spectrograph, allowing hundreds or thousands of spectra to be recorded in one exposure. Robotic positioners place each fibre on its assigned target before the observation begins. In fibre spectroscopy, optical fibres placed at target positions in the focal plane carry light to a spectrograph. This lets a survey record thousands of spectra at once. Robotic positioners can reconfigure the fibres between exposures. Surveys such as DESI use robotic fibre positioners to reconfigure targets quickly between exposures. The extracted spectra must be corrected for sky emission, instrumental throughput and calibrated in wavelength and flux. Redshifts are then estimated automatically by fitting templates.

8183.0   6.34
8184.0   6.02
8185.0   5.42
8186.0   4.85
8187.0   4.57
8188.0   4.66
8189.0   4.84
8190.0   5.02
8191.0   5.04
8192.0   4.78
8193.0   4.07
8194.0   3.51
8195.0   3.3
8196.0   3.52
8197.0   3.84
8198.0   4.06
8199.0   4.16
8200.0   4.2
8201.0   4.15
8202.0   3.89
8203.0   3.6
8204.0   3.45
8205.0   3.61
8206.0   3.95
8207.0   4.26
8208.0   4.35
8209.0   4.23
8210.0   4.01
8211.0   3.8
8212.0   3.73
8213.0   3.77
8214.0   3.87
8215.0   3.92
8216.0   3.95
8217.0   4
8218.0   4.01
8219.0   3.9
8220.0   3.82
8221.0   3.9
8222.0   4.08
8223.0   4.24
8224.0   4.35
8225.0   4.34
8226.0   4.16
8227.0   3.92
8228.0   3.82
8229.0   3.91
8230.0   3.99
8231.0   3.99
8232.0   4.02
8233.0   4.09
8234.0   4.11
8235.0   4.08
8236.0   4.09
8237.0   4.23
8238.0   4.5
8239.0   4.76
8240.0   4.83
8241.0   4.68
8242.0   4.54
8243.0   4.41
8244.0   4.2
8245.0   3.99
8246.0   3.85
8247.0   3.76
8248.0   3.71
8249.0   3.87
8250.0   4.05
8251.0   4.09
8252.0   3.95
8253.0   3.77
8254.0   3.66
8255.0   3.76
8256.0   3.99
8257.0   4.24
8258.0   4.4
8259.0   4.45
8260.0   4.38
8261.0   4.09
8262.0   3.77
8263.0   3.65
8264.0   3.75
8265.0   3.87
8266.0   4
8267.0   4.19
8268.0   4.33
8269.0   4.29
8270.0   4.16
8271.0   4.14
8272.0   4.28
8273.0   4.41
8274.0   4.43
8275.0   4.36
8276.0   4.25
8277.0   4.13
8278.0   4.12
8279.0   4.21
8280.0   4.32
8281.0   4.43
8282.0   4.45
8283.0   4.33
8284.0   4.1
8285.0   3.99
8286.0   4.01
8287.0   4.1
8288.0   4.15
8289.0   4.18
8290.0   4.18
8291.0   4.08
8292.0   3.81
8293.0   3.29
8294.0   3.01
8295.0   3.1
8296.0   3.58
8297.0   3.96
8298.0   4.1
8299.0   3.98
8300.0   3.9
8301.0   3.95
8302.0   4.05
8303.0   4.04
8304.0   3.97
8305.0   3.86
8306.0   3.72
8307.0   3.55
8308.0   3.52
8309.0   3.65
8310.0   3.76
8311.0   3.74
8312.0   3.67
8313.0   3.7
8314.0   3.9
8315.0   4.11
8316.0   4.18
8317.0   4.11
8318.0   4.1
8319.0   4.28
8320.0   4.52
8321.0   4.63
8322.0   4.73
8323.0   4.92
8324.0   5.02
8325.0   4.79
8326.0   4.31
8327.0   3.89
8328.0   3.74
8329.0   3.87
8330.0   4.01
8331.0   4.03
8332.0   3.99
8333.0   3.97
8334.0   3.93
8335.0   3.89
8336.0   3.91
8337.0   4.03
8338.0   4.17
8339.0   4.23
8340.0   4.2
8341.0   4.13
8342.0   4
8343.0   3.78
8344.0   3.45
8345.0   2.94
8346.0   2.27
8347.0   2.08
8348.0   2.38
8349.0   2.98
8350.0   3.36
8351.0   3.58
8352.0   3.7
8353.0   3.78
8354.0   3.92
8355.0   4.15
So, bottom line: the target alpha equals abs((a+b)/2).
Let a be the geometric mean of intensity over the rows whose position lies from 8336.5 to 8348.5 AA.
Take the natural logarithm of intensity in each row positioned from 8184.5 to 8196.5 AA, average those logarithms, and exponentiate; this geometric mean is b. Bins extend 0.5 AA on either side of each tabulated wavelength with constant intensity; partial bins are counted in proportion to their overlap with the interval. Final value 3.89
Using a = 3.37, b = 4.41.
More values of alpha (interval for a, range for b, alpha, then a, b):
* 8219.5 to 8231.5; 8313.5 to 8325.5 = 4.23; 4.04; 4.43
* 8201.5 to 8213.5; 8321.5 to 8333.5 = 4.06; 3.88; 4.25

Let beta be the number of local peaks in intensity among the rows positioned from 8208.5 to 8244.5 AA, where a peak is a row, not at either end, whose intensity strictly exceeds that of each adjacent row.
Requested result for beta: 4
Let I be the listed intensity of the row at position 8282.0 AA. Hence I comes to 4.45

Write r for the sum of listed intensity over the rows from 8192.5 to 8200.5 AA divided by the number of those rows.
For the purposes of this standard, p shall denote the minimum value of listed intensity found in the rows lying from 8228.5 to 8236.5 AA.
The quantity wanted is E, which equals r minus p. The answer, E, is -0.1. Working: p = 3.91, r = 3.83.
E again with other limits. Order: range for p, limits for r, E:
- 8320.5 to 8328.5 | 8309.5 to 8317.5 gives 0.2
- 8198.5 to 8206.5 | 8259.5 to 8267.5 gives 0.5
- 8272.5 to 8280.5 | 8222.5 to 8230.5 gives 0.0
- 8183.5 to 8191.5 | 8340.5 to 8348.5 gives -1.4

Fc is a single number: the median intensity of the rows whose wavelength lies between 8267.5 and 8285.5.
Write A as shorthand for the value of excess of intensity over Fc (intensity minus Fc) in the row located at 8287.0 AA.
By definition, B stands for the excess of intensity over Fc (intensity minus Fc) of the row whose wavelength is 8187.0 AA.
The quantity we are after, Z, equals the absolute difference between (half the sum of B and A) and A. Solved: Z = 0.2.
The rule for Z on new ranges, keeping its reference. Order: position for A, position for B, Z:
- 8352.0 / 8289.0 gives 0.2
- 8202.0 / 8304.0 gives 0.0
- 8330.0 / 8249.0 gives 0.1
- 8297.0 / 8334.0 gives 0.0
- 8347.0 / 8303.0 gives 1.0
